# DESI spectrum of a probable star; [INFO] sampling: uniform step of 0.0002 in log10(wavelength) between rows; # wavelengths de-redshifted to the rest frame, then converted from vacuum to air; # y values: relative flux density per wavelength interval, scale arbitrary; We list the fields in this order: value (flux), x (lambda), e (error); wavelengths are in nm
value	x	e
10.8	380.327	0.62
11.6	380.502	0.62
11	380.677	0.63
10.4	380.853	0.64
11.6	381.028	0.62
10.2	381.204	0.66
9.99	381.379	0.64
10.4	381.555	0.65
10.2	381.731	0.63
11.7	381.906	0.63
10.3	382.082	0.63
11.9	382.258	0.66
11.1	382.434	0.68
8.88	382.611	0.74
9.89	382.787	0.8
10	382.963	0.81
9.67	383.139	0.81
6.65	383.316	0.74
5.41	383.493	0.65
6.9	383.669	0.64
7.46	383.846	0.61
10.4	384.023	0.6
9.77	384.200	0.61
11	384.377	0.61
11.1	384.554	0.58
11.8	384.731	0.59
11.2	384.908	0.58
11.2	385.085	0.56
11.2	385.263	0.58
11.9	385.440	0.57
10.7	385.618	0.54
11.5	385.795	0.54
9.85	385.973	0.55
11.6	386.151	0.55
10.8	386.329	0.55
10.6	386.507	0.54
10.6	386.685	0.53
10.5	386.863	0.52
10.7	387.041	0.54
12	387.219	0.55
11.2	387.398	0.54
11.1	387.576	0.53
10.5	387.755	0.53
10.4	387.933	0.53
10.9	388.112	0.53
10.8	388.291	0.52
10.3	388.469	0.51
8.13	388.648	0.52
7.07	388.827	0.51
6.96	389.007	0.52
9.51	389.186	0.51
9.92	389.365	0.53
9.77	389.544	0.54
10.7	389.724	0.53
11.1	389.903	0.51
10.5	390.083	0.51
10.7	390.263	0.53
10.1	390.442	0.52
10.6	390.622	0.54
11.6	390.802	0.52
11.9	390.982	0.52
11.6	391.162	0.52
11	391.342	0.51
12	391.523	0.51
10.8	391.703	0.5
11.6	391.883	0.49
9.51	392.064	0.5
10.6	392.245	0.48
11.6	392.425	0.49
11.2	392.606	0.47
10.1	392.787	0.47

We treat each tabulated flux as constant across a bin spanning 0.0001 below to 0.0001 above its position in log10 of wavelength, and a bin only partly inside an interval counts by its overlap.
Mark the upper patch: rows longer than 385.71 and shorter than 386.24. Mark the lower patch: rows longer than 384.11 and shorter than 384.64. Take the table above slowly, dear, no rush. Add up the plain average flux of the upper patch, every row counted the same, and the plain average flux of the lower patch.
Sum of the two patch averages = 21.6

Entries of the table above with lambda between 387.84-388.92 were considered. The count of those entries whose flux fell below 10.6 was 4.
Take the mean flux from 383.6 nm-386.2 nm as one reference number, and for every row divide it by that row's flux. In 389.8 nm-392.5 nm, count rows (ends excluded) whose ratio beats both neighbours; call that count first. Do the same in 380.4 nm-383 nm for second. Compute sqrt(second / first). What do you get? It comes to 1.0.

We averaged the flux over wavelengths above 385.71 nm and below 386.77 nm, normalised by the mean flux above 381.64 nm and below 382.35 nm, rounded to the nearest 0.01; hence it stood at 0.98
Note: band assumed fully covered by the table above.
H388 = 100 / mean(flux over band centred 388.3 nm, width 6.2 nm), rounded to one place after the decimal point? 9.5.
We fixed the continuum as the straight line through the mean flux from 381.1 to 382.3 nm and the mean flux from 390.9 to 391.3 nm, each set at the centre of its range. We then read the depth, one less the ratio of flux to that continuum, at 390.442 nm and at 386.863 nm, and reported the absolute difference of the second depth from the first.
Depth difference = 0.07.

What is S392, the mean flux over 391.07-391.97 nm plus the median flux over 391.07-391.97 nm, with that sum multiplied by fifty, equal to 1150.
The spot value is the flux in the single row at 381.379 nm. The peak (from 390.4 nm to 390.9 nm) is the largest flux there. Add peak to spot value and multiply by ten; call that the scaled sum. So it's 216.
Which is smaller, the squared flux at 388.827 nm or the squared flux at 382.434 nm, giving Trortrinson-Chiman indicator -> 50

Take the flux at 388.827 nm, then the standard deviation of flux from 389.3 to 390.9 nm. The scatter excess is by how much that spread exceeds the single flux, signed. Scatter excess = -6.5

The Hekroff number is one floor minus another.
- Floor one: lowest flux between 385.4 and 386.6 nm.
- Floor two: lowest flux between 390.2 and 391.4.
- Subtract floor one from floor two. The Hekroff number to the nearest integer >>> 0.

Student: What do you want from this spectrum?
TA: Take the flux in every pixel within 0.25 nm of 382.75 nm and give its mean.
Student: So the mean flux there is 9.6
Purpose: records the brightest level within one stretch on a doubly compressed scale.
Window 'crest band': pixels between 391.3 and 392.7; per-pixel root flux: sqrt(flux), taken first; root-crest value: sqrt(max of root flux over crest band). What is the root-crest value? 1.86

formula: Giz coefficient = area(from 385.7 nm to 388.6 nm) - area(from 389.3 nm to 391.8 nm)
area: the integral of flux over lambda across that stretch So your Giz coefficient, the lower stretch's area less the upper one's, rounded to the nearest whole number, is 4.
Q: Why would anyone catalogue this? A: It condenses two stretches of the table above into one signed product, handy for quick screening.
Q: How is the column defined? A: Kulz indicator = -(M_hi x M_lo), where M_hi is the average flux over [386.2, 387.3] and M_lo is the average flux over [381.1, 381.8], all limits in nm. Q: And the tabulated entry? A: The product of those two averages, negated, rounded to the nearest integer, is -111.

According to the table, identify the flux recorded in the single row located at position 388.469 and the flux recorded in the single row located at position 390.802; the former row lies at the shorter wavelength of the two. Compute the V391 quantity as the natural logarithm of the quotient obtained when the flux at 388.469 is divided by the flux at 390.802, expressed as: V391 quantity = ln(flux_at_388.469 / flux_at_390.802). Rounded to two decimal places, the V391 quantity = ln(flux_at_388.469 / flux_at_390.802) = -0.12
